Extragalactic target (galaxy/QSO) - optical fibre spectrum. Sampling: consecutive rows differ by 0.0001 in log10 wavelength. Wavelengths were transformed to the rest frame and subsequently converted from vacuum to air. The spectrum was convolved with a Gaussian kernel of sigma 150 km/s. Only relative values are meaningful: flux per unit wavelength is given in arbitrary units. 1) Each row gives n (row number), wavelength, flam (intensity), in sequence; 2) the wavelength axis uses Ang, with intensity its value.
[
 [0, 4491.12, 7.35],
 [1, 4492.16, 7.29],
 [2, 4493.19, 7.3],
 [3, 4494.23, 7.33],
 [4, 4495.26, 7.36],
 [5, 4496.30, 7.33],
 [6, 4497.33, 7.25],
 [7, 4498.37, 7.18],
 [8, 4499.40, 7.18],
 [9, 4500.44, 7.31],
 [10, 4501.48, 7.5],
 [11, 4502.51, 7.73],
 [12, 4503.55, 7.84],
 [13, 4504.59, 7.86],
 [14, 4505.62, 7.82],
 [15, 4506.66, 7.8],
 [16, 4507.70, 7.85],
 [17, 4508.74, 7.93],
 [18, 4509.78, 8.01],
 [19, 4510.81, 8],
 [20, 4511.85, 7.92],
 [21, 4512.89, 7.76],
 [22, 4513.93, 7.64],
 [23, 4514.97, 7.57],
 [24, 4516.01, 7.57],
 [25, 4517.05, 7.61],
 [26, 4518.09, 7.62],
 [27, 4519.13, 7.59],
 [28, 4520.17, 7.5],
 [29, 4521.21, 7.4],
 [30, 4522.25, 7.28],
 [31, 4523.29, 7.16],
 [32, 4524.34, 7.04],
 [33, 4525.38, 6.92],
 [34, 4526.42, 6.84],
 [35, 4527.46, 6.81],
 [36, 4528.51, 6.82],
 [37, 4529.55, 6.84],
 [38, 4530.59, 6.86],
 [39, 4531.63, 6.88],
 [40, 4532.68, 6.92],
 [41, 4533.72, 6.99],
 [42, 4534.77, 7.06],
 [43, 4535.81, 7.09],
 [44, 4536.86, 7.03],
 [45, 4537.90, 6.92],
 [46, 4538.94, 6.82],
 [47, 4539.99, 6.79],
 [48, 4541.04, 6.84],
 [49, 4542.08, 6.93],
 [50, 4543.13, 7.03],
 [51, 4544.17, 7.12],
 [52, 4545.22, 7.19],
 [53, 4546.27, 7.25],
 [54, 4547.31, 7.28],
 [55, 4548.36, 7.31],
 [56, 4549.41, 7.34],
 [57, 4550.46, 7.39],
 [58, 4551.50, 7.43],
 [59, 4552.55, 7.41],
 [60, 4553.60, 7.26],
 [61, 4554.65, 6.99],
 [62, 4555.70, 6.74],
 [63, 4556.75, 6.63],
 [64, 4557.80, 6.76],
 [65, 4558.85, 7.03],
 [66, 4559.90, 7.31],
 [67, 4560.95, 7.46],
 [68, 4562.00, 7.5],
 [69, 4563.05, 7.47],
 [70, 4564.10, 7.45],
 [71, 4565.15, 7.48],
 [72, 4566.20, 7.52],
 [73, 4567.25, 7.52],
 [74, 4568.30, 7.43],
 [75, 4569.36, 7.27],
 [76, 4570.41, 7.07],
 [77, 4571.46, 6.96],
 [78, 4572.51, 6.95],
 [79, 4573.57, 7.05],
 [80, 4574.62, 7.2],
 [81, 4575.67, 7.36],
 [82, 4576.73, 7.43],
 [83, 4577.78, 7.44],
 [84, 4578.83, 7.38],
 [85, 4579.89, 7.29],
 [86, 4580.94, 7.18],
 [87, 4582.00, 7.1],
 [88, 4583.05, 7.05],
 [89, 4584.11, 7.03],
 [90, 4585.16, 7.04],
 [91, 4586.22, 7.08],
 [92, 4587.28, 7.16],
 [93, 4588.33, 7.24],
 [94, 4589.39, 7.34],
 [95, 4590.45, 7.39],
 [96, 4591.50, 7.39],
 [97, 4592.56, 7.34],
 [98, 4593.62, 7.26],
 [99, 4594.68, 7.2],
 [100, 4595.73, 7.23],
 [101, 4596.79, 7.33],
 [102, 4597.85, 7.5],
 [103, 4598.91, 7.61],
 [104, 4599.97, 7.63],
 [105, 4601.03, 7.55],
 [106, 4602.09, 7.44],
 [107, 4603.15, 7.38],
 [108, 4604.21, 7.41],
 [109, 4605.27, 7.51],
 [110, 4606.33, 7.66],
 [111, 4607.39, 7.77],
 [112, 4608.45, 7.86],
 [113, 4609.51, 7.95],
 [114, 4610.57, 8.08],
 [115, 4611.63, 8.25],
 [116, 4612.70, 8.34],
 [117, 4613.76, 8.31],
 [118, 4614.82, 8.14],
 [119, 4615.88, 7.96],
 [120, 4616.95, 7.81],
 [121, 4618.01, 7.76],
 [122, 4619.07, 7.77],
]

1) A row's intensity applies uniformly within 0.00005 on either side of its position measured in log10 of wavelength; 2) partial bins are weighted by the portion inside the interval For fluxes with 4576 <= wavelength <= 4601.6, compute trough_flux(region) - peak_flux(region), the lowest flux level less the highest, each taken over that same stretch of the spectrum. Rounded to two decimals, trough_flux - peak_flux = -0.60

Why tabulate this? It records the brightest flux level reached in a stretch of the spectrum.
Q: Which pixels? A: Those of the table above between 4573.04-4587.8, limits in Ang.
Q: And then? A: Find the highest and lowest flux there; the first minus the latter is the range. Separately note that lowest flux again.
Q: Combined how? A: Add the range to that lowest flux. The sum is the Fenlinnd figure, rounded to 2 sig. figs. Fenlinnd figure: 7.4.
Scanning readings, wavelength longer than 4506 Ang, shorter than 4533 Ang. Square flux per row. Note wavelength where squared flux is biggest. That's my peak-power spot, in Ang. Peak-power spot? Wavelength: 4509.78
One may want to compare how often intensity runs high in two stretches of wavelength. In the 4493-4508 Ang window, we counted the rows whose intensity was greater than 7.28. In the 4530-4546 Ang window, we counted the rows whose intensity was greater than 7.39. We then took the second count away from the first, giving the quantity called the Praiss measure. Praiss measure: 12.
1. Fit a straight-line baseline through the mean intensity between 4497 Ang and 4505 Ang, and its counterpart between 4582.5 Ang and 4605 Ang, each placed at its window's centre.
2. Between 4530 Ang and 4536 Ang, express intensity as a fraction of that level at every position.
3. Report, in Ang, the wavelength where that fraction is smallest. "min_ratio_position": 4530.59 Ang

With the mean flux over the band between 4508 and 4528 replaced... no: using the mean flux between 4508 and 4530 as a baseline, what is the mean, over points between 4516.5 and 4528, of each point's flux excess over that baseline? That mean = -0.17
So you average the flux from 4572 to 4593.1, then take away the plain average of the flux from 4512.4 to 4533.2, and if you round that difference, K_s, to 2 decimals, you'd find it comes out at -0.01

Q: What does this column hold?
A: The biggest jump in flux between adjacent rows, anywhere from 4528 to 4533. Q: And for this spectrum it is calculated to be 0.04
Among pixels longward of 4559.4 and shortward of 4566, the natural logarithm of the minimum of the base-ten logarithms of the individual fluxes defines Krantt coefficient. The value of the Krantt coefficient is -0.146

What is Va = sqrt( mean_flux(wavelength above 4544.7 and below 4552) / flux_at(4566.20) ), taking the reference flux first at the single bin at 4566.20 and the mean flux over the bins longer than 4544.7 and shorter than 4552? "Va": 0.99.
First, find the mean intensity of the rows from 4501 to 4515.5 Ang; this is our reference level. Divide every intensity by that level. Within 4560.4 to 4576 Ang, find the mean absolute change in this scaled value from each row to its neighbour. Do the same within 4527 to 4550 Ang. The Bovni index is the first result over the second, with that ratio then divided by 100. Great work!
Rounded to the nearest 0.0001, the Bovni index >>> 0.0151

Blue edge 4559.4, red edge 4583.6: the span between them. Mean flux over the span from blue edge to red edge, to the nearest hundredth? 7.30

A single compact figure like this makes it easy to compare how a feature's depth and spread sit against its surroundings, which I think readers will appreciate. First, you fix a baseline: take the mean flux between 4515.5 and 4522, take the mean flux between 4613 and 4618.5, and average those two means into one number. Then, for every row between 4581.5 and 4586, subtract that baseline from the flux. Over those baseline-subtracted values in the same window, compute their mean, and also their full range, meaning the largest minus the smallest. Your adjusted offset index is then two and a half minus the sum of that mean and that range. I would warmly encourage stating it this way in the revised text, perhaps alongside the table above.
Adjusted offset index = 3.15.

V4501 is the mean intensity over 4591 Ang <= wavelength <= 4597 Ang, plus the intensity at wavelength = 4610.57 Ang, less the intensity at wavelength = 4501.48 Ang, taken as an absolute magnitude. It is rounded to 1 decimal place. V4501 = 7.9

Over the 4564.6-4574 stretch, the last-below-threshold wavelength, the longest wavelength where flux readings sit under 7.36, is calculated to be 4573.57 Ang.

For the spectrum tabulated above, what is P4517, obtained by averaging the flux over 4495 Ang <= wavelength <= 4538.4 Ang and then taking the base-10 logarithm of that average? 0.868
